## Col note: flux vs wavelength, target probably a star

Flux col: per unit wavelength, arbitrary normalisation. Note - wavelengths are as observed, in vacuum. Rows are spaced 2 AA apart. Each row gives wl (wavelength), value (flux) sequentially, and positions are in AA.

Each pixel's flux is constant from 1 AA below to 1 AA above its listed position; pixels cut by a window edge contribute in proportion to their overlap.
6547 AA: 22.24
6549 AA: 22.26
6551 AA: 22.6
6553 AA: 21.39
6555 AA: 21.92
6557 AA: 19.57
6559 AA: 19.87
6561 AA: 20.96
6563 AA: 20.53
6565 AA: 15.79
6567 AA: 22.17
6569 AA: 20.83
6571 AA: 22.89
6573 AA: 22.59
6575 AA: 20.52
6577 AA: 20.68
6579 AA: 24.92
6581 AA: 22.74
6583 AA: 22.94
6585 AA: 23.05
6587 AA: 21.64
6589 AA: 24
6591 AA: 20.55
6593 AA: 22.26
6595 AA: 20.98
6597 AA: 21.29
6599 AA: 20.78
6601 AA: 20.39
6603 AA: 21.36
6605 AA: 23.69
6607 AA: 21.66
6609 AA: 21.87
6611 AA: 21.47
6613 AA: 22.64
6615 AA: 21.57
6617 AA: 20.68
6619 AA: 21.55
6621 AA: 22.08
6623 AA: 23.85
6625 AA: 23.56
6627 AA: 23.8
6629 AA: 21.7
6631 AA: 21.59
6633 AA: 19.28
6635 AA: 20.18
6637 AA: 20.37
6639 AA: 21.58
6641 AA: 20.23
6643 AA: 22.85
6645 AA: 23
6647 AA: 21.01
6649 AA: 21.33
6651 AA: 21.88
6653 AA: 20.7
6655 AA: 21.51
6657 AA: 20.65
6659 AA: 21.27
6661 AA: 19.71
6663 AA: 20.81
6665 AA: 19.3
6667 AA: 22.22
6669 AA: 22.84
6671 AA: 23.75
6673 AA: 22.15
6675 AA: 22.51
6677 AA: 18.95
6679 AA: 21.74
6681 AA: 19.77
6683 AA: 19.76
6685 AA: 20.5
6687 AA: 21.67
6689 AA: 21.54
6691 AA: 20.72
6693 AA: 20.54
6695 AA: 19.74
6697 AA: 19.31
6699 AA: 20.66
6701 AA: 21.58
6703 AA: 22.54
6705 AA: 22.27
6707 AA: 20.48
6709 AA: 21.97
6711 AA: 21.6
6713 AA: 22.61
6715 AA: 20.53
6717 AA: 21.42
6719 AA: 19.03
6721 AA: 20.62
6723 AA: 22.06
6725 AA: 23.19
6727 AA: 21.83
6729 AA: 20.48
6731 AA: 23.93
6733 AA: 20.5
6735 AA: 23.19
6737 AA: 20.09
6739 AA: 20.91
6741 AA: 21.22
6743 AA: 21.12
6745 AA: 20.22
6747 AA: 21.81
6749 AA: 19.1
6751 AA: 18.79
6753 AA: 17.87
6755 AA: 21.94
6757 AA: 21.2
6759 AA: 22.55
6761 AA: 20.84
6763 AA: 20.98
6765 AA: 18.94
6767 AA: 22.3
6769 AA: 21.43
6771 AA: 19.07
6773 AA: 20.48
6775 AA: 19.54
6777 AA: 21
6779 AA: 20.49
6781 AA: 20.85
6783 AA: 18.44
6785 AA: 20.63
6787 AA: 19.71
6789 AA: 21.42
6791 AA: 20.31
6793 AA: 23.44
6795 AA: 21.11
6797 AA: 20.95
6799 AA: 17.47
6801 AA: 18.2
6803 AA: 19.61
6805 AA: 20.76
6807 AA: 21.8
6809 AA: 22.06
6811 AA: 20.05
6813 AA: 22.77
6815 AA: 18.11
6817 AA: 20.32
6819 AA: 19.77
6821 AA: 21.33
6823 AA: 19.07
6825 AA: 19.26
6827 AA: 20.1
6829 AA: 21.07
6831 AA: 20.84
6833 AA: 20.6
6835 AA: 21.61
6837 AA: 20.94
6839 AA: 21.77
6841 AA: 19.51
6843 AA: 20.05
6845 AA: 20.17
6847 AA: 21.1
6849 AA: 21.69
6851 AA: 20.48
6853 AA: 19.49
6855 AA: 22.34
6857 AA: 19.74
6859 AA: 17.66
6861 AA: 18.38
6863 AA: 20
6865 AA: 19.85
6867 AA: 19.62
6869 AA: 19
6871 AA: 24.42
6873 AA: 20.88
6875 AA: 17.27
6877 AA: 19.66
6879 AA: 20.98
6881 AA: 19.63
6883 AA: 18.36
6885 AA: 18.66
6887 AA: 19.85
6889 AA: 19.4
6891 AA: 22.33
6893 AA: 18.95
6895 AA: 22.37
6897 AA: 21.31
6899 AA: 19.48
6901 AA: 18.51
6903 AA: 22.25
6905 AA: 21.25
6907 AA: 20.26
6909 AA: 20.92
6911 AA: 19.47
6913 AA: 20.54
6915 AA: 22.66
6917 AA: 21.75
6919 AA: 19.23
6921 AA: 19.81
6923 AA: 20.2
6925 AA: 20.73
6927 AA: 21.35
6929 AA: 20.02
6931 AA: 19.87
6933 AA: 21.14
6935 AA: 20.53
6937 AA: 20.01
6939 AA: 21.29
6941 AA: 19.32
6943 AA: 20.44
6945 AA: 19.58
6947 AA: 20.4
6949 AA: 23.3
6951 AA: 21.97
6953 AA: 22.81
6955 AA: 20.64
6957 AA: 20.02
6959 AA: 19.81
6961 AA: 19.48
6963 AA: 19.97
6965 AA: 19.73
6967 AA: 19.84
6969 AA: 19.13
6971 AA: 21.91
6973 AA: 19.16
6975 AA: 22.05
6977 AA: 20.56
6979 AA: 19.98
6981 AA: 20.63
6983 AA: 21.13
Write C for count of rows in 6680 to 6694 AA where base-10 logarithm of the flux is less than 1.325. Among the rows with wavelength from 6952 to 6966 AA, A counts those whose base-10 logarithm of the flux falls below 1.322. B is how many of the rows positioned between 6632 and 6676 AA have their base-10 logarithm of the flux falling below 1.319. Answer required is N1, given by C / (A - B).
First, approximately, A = 6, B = 9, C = 5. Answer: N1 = -1.7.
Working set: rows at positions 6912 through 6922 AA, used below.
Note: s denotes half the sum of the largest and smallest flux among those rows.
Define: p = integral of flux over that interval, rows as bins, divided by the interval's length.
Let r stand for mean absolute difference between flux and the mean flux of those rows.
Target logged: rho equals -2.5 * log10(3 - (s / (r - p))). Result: -1.523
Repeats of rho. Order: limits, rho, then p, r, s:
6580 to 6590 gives -1.511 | 22.9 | 0.5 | 22.8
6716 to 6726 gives -1.519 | 21.3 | 1.2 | 21.1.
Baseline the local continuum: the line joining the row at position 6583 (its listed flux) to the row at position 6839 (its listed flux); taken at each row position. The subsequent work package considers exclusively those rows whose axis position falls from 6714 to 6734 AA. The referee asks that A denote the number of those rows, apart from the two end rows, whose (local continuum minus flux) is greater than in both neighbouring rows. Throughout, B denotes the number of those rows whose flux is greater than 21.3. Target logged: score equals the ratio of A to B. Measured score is 0.40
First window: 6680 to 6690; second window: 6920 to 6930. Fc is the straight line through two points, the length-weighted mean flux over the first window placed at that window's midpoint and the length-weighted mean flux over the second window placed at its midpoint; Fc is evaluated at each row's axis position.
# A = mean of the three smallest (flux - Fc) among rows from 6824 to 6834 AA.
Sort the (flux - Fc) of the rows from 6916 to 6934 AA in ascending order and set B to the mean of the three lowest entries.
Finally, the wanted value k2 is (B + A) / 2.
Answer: -0.66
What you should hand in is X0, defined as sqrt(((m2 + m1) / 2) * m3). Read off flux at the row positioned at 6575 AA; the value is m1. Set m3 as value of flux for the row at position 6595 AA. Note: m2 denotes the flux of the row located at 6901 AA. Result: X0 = 20.2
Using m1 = 20.52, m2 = 18.51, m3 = 20.98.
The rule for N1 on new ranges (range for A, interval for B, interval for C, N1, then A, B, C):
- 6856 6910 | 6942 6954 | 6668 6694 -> 0.3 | 21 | 3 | 6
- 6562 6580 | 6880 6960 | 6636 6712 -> -0.9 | 5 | 26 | 18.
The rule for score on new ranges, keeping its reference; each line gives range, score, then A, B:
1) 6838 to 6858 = 0.67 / 2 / 3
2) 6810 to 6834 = 1.50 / 3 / 2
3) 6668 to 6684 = 0.40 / 2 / 5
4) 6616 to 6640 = 0.25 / 2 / 8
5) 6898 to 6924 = 1.33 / 4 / 3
